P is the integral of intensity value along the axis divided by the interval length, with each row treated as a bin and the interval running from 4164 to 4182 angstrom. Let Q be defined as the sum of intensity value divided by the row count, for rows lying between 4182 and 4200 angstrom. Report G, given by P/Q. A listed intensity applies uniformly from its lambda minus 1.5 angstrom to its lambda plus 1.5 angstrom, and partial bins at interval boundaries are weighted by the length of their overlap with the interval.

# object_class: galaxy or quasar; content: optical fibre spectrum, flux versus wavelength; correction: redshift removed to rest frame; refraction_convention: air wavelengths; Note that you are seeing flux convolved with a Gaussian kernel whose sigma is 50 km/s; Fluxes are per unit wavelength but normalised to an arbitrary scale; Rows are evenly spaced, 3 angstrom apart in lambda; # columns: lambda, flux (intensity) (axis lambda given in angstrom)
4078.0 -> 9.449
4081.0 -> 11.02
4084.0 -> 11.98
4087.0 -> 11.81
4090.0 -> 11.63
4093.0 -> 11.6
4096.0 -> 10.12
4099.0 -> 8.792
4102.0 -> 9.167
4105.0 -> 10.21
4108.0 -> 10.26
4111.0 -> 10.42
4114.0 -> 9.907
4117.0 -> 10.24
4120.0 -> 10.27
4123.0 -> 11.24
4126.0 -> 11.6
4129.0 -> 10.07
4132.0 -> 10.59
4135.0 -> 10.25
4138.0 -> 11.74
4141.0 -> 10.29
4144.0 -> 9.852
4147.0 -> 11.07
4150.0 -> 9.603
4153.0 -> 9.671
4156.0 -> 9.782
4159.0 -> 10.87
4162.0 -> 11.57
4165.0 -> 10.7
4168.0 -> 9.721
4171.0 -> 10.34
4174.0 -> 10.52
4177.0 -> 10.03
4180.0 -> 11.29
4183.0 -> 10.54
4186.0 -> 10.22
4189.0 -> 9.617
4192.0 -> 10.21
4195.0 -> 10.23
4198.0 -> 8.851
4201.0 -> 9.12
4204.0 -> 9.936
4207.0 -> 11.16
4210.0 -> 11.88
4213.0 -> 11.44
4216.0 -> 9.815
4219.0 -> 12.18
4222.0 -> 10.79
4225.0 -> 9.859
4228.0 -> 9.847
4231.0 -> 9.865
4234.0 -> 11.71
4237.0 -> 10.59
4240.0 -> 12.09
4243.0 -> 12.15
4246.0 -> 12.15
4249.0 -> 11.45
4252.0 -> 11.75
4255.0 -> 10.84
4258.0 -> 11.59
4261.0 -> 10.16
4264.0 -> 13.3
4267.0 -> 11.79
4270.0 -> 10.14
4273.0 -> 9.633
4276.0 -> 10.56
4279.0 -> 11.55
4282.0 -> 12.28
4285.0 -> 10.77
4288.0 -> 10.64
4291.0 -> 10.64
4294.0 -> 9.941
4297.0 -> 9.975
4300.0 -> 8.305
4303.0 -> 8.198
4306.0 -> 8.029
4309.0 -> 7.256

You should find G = 1.05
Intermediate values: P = 10.43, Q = 9.9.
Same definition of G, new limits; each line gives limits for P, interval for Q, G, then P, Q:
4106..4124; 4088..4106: 1.01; 10.36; 10.3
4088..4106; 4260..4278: 0.94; 10.30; 10.9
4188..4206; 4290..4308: 1.06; 9.70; 9.2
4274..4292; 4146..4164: 1.06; 11.05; 10.4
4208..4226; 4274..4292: 1.00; 11.03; 11.1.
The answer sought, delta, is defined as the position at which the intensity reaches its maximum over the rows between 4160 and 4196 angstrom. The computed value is 4162.0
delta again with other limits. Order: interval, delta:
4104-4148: 4138.0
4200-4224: 4219.0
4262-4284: 4264.0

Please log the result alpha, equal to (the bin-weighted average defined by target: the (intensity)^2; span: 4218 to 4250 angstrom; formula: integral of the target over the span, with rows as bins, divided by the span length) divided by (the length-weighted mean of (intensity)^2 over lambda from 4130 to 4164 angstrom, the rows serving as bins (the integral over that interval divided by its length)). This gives 1.13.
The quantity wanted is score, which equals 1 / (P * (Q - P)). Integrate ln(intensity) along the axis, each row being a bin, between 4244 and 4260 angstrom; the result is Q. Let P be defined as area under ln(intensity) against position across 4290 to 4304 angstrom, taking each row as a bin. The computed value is 0.0041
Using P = 31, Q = 39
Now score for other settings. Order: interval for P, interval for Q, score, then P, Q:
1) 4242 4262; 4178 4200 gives 0.0097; 49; 51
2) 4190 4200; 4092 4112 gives 0.0019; 23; 46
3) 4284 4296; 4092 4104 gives -0.0462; 28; 27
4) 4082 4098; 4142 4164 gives 0.0021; 39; 51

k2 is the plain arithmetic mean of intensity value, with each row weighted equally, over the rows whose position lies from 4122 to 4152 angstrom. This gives 10.6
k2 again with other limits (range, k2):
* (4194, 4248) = 10.8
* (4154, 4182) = 10.5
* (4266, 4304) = 10.3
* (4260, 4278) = 10.9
